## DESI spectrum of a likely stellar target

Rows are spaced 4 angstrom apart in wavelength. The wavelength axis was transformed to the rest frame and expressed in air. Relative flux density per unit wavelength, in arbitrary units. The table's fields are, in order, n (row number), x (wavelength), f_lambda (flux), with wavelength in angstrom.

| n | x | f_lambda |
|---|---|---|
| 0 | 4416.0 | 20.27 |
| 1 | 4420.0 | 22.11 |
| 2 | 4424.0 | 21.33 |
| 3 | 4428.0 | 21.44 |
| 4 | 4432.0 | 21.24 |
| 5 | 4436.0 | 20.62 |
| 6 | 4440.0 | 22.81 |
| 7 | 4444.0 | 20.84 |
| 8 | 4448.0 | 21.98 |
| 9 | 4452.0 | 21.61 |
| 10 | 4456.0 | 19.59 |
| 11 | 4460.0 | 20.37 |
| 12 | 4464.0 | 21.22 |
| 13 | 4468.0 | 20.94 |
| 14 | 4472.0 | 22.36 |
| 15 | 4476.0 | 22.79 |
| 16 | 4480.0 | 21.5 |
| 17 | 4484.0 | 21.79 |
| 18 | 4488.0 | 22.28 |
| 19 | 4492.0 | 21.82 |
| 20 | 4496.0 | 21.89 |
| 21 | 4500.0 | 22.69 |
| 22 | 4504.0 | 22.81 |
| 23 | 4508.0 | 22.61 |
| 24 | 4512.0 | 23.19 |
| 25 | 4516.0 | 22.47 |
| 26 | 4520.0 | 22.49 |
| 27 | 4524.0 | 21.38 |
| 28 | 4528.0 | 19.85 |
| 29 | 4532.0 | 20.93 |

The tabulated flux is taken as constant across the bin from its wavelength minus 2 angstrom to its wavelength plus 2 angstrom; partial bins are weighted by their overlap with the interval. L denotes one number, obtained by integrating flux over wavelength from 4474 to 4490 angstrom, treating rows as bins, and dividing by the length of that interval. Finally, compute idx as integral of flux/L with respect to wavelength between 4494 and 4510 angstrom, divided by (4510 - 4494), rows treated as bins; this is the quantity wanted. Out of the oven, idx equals 1.02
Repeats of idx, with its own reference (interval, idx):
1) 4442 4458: 0.95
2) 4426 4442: 0.97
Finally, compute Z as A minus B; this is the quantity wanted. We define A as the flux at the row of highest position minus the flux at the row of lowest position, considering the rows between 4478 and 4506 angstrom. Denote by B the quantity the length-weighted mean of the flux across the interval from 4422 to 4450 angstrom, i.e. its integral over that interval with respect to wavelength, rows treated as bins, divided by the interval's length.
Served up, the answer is -20.2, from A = 1.31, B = 21.5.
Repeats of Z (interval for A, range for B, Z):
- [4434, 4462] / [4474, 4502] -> -22.4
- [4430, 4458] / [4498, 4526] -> -24.2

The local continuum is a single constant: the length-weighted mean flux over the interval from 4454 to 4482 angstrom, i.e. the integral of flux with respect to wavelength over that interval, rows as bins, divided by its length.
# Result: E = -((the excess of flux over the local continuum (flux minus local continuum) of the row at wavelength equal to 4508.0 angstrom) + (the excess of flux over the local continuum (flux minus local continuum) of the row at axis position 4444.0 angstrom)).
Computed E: -0.94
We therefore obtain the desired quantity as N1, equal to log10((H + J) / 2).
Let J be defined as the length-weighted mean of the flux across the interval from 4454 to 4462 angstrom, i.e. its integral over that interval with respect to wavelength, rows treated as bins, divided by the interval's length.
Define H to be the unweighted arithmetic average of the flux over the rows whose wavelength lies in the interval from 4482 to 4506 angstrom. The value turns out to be 1.32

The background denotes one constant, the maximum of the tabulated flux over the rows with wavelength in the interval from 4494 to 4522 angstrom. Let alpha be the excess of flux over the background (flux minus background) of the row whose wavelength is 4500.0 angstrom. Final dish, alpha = -0.5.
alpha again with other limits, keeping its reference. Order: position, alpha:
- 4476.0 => -0.4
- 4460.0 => -2.8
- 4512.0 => 0.0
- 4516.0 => -0.7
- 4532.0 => -2.3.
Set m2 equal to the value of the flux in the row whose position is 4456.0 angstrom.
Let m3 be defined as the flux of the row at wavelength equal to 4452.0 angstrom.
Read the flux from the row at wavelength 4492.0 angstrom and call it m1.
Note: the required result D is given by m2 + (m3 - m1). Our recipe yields 19.4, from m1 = 21.82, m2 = 19.59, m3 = 21.61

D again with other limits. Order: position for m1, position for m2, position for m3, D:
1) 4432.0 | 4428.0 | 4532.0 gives 21.1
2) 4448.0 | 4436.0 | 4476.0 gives 21.4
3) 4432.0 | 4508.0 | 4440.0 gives 24.2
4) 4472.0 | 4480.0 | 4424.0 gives 20.5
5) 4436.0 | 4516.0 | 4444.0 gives 22.7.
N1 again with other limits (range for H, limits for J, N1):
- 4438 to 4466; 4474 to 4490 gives 1.34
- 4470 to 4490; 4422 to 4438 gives 1.34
